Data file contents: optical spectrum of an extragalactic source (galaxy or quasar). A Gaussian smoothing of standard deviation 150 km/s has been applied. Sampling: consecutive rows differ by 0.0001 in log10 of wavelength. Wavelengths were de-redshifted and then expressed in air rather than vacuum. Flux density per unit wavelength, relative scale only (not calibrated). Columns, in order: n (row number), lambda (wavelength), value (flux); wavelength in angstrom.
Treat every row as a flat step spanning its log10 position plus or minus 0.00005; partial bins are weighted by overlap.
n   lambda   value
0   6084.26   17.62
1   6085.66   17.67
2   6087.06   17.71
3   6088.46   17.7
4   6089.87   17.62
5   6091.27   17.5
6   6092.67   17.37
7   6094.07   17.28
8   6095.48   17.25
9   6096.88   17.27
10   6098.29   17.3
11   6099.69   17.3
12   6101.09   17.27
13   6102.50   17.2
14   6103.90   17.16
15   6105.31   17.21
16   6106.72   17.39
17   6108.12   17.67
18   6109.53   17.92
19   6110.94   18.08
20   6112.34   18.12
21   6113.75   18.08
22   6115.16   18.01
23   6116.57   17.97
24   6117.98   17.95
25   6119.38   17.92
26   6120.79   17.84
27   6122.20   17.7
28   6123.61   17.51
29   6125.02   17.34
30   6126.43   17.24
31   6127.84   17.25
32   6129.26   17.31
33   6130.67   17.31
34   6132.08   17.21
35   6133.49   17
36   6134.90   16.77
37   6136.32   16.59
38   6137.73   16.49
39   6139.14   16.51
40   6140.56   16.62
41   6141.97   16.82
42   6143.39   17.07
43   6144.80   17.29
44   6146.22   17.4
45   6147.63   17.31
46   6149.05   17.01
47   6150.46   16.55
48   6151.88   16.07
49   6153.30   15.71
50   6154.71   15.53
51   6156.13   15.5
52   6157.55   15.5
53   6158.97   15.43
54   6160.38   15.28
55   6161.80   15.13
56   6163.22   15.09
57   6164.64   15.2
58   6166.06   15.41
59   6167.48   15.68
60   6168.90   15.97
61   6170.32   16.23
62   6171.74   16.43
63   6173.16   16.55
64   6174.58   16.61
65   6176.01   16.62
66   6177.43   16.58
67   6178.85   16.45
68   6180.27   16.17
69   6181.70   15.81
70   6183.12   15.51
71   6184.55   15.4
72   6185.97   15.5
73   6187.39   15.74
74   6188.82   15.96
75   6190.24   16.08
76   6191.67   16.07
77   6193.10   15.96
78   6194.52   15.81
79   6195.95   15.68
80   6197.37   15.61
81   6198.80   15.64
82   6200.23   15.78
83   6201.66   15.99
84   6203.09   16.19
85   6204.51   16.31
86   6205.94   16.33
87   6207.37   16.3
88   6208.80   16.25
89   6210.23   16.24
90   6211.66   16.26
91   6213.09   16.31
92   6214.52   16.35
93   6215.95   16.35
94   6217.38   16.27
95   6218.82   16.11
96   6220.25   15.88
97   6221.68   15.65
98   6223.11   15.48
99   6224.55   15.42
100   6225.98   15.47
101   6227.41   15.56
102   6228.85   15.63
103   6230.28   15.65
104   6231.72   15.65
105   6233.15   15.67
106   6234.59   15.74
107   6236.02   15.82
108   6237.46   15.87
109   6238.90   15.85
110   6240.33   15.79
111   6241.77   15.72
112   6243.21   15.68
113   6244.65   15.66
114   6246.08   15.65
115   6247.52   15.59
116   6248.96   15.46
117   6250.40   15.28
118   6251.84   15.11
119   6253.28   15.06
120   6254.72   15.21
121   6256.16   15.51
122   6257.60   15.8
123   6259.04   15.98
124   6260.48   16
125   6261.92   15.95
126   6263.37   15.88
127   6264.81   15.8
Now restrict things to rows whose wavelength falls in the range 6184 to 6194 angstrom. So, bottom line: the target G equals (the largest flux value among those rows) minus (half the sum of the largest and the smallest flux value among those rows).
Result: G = 0.34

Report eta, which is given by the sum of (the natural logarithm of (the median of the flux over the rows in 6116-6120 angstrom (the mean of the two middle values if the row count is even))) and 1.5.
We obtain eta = 4.39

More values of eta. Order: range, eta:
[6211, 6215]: 4.29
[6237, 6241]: 4.26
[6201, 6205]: 4.28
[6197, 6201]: 4.25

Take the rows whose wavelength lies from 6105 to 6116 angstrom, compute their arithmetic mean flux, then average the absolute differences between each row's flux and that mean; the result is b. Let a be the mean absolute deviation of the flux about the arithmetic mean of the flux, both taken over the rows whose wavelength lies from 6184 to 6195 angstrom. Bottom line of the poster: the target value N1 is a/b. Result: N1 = 0.7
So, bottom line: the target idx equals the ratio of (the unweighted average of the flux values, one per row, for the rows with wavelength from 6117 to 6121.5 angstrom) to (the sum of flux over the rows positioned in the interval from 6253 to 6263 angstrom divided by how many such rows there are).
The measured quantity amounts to 1.14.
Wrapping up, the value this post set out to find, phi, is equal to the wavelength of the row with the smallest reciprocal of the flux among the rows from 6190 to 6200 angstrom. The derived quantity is 6190.24 angstrom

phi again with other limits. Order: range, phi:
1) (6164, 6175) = 6174.58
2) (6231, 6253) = 6237.46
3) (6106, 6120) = 6112.34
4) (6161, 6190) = 6176.01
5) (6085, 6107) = 6087.06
